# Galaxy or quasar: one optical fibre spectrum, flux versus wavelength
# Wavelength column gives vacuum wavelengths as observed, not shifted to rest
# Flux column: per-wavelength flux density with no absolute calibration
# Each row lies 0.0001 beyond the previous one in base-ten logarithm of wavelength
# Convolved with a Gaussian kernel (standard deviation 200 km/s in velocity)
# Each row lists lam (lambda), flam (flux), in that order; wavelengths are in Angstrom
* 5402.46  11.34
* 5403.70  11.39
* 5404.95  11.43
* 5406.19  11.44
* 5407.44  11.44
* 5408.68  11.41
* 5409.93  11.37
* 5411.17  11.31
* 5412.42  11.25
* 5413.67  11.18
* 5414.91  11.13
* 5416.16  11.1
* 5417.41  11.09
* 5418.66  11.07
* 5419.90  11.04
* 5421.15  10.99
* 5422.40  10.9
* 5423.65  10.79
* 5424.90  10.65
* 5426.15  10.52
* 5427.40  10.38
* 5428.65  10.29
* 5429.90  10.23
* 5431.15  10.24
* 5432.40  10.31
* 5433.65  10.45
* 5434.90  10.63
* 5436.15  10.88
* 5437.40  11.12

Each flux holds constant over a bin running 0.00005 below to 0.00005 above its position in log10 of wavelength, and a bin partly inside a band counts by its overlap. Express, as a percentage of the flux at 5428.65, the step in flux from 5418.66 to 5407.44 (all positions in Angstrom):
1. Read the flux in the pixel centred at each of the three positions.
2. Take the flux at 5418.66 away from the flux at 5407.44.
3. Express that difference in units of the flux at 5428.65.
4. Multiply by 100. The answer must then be 3.6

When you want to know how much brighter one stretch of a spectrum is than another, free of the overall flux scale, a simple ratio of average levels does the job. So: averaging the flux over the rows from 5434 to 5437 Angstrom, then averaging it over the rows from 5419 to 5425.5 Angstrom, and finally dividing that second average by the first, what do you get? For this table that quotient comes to 1.011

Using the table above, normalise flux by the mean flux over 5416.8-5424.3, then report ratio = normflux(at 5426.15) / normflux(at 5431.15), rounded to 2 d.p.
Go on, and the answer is 1.03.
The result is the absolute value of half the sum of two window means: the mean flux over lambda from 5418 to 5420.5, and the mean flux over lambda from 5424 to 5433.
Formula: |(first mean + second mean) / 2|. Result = 10.7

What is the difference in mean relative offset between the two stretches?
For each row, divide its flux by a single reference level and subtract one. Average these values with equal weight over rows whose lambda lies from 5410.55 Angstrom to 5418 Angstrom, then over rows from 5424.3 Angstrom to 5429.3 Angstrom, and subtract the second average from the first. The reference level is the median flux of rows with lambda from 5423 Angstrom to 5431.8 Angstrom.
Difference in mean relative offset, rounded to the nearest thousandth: 0.069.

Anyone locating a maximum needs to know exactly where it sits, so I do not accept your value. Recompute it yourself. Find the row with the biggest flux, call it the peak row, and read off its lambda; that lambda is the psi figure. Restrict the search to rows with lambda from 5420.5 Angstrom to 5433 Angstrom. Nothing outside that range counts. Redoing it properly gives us 5421.15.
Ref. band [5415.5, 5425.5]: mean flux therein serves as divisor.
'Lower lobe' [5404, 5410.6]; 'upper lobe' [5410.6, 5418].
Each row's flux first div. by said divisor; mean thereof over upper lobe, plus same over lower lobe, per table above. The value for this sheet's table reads 2.06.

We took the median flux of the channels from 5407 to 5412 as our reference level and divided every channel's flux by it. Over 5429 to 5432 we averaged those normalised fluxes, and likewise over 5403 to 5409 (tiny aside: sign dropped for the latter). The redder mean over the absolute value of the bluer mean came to 0.90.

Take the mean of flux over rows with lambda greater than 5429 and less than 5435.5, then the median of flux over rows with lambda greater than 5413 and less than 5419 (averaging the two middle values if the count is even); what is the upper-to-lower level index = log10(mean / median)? -0.029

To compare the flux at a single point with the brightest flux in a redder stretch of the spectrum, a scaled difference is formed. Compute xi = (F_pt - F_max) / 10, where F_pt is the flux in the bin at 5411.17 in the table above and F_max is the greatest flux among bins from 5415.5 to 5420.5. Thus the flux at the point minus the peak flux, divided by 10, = 0.0210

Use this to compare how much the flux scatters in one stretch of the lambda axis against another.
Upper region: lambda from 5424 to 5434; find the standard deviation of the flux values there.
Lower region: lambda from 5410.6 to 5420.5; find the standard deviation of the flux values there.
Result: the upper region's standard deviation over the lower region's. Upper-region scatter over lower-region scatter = 1.6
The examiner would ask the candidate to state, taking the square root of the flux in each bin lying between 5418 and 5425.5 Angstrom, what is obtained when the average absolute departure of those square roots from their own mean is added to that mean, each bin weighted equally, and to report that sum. 3.32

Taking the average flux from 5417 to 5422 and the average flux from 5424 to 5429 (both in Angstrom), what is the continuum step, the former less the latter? 0.6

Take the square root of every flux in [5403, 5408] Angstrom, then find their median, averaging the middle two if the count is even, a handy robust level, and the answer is 3.38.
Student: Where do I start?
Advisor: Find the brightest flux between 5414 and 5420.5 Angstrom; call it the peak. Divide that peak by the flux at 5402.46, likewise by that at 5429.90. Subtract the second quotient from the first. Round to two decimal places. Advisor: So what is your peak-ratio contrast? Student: -0.11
